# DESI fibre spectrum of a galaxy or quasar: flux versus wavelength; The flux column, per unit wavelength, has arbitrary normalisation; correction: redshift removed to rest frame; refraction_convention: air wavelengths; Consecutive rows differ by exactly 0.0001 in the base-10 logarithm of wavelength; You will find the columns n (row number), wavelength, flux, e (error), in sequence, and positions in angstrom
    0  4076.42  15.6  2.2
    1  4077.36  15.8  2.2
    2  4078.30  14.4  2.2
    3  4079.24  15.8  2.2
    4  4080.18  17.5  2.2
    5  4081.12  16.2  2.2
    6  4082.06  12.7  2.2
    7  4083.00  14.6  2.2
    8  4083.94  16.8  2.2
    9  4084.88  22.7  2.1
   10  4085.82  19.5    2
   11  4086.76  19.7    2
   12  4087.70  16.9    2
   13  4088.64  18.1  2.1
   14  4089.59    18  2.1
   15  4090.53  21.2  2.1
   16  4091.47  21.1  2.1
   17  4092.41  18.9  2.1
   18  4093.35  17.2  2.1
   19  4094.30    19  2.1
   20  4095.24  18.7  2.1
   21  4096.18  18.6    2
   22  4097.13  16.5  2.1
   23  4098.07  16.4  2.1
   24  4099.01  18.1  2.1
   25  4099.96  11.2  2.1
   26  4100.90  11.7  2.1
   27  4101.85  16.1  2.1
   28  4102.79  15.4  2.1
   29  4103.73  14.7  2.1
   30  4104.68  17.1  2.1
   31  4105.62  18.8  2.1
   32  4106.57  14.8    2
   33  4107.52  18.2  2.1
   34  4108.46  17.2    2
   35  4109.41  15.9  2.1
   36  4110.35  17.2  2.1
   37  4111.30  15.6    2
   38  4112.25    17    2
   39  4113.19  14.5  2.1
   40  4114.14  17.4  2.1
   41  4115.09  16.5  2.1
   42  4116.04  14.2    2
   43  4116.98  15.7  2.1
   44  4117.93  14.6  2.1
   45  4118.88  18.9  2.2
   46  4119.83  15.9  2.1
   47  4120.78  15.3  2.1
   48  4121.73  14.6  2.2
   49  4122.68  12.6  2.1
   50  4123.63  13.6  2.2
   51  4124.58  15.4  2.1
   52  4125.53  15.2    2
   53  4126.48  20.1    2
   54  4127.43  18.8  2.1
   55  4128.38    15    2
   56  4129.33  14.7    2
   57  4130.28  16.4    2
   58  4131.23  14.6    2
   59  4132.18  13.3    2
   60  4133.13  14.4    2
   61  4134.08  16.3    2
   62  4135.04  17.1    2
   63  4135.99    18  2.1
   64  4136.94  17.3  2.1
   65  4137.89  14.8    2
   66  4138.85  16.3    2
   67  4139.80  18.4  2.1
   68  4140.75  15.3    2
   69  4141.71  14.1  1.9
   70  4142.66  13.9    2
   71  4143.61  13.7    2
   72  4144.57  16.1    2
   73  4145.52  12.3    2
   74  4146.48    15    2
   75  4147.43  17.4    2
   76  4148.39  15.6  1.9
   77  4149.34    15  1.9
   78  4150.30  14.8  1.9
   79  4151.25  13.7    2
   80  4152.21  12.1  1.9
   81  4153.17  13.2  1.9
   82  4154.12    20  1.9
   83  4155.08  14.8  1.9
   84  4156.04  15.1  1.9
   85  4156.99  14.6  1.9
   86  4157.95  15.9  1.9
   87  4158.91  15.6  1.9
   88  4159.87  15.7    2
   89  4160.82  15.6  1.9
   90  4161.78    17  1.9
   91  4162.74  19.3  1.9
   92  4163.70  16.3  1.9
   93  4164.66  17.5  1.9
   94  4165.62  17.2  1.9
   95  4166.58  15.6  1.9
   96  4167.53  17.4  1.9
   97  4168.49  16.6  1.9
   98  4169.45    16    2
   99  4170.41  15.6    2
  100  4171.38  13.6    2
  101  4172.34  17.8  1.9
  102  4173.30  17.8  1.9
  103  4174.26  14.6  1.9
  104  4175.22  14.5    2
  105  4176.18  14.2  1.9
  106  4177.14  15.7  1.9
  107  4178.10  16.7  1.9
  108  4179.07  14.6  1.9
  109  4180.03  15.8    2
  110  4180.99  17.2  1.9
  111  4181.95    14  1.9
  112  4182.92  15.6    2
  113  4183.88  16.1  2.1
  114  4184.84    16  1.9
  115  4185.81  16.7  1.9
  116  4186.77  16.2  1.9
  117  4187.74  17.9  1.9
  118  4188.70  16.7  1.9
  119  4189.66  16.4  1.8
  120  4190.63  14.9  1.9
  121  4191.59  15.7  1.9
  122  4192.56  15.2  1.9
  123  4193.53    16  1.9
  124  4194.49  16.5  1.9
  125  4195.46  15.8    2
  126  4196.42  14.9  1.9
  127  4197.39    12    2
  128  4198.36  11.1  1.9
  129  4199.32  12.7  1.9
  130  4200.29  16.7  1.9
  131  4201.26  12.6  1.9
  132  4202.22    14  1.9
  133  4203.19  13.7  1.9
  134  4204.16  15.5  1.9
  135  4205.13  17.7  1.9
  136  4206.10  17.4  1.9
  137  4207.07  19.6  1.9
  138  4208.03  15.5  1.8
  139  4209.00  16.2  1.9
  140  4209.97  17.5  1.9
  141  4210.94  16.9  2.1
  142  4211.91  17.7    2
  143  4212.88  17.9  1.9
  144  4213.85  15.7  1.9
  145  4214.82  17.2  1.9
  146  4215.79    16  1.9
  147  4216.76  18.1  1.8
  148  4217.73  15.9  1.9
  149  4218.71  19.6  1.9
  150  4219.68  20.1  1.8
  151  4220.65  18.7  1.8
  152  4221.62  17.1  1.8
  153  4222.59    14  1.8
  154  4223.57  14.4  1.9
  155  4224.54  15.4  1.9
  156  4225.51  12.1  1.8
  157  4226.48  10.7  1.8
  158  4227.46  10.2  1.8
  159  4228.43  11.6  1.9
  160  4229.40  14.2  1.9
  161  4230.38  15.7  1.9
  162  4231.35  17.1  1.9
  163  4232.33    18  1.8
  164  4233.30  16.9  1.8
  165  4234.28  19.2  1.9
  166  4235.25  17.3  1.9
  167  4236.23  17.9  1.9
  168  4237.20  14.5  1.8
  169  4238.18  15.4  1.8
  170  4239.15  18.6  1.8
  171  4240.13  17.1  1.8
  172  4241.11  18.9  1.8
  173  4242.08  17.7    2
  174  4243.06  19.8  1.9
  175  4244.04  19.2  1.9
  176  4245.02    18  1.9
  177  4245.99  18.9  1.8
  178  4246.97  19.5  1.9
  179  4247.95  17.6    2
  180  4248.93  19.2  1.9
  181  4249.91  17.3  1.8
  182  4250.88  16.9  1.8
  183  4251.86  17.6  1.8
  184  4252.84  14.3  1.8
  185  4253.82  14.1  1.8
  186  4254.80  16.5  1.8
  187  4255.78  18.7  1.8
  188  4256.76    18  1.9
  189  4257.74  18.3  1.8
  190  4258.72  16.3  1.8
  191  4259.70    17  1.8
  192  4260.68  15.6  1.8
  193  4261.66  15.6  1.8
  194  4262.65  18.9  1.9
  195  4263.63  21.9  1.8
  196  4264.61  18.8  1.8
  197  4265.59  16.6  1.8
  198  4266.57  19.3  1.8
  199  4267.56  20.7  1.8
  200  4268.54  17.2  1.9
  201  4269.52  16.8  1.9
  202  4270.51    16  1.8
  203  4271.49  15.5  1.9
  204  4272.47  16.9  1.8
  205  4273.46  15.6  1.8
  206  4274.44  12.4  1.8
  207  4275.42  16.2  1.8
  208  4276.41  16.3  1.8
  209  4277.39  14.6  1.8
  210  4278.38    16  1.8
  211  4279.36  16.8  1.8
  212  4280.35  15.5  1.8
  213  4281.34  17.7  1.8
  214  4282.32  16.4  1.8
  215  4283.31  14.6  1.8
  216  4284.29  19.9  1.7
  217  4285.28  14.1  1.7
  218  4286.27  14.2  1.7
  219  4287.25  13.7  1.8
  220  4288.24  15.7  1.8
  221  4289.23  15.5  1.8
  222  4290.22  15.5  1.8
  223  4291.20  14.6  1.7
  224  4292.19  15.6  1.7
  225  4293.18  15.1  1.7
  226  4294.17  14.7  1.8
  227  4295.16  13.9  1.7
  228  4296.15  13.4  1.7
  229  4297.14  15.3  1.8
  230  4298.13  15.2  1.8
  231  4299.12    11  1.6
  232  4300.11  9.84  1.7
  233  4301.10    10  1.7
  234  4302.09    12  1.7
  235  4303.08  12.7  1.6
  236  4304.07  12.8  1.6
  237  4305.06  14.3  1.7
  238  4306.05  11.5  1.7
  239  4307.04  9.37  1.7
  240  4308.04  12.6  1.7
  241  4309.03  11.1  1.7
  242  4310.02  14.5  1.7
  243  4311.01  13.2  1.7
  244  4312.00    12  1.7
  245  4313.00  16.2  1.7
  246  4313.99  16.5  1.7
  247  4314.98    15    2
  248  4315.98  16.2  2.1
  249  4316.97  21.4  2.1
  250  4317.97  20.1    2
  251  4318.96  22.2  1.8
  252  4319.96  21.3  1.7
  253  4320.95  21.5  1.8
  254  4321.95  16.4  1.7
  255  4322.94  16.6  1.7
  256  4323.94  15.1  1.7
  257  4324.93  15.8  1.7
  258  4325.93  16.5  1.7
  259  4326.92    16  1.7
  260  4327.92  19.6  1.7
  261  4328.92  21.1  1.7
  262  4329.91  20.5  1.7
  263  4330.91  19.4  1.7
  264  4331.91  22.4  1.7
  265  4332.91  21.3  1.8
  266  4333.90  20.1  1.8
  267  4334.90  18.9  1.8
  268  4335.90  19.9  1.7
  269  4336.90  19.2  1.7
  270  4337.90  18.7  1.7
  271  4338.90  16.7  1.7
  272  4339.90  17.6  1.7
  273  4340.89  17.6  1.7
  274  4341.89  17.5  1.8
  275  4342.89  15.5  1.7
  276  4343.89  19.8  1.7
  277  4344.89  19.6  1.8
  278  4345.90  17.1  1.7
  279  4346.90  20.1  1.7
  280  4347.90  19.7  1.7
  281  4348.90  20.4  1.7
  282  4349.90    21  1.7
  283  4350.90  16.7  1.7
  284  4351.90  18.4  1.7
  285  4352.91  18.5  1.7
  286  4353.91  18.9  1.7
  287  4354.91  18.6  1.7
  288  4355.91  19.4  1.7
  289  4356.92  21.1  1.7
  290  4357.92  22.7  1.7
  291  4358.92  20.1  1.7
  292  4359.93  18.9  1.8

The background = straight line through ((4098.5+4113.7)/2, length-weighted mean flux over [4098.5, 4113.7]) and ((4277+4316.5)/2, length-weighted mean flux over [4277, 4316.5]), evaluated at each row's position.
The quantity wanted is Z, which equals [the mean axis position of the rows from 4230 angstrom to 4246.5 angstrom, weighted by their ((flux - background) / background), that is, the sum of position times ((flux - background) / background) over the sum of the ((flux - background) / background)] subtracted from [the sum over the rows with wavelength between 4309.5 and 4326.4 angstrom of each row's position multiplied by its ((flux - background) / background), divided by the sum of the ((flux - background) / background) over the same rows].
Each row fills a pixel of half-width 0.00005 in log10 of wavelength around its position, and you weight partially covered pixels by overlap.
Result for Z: 80.3 angstrom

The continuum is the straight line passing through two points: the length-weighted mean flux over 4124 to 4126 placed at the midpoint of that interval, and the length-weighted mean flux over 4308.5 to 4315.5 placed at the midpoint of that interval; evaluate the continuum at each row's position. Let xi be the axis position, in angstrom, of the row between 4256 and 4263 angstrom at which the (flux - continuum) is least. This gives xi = 4260.68 angstrom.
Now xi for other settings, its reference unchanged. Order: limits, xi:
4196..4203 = 4198.36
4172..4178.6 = 4176.18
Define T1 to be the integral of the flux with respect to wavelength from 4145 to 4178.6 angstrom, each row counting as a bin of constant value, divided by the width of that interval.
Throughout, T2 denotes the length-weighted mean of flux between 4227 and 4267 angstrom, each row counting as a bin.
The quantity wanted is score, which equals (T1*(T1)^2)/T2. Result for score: 226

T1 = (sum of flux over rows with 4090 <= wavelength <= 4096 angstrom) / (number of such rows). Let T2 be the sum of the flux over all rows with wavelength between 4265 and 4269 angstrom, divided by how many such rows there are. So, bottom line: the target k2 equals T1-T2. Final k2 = 0.9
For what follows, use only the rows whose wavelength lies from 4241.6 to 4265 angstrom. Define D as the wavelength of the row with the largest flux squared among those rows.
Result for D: 4263.63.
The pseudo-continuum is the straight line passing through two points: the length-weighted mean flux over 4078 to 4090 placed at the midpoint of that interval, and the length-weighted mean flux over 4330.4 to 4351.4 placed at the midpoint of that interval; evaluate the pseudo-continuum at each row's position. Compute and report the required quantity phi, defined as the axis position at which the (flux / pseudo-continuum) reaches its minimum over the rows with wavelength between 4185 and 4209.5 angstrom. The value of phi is 4198.36 angstrom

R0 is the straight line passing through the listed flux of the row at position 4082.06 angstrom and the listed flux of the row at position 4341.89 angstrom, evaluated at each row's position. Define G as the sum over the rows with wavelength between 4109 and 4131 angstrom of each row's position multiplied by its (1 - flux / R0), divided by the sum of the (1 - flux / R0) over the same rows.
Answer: 4119.4 angstrom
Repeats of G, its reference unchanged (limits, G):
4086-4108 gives 4095.2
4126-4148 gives 4134.7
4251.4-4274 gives 4263.0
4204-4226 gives 4212.1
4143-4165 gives 4157.2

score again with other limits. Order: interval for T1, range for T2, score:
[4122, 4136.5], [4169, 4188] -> 245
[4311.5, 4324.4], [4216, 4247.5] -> 335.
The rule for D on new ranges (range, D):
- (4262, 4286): 4263.63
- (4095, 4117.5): 4105.62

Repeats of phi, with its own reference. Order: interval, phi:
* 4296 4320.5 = 4307.04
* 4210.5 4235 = 4227.46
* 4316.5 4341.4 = 4323.94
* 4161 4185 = 4171.38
